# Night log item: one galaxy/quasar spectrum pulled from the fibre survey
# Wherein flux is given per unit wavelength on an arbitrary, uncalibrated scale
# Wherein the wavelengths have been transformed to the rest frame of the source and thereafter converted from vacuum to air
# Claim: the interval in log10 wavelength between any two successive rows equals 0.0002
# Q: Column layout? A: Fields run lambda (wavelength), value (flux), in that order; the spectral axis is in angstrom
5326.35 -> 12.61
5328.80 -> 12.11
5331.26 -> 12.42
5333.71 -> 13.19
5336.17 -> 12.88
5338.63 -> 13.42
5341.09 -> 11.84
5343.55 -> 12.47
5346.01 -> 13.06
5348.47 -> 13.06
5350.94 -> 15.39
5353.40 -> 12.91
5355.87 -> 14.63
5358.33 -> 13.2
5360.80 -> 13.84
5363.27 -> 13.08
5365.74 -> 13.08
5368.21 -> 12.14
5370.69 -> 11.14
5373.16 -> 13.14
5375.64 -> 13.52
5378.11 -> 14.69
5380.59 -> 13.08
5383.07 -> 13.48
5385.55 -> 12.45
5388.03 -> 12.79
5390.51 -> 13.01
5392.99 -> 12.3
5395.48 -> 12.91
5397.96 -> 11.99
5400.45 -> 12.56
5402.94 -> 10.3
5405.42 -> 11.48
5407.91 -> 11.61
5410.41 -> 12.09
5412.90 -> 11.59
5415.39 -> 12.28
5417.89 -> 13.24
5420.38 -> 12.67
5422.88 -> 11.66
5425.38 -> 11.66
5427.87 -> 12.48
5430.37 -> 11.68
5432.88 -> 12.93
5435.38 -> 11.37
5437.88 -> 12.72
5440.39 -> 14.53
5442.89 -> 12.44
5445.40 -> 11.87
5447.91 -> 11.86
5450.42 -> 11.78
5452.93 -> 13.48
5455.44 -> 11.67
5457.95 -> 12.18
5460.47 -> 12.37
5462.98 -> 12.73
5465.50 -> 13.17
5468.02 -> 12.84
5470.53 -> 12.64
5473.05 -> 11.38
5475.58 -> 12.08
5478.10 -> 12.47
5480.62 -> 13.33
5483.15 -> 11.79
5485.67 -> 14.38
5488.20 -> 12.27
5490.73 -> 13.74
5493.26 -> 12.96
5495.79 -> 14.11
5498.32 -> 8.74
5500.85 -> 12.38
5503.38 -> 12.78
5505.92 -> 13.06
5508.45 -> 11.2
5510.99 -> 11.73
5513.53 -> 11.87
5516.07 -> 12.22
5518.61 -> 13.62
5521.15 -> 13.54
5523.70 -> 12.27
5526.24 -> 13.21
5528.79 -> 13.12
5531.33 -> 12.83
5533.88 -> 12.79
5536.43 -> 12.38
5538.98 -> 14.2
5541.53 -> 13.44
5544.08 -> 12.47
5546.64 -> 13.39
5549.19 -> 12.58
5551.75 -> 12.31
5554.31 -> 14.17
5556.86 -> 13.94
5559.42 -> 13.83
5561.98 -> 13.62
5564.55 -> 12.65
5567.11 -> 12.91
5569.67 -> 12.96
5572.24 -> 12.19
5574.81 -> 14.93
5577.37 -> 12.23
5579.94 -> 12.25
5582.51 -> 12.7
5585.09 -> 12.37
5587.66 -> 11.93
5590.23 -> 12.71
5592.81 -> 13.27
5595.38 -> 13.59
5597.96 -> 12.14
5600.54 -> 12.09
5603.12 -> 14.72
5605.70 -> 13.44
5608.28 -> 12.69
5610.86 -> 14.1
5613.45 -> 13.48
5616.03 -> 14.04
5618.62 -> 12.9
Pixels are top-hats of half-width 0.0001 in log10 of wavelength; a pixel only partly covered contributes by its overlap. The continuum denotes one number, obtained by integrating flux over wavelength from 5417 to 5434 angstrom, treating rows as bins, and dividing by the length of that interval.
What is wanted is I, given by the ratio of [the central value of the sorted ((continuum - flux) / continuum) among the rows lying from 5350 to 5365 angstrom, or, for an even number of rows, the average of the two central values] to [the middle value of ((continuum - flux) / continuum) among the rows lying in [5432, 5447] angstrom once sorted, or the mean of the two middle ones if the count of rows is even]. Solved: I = 4.5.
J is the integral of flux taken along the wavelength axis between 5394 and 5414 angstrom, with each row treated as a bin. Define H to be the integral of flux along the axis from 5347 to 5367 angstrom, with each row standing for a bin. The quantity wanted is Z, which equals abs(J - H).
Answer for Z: 36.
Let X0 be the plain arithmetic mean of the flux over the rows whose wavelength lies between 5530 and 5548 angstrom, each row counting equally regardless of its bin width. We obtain 13.1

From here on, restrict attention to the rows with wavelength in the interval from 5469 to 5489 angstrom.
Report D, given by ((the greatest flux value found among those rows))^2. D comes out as 207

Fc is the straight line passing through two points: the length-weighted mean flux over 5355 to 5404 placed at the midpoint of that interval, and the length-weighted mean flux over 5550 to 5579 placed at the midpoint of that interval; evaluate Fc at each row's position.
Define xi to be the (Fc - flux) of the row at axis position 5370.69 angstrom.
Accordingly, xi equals 1.7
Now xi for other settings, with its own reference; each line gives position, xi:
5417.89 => -0.3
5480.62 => -0.3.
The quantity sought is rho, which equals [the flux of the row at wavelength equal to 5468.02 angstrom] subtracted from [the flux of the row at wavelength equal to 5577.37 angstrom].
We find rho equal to -0.6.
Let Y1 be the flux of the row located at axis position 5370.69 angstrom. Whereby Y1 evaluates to 11.14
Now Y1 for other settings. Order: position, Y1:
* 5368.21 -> 12.14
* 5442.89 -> 12.44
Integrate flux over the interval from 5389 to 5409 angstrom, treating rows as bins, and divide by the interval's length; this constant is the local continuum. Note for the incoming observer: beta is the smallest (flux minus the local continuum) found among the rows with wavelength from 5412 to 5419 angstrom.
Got -0.4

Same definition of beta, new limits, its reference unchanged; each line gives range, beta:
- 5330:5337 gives 0.4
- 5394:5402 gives 0.0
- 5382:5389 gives 0.4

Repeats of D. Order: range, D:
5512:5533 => 186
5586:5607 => 217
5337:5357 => 237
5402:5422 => 175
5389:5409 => 169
